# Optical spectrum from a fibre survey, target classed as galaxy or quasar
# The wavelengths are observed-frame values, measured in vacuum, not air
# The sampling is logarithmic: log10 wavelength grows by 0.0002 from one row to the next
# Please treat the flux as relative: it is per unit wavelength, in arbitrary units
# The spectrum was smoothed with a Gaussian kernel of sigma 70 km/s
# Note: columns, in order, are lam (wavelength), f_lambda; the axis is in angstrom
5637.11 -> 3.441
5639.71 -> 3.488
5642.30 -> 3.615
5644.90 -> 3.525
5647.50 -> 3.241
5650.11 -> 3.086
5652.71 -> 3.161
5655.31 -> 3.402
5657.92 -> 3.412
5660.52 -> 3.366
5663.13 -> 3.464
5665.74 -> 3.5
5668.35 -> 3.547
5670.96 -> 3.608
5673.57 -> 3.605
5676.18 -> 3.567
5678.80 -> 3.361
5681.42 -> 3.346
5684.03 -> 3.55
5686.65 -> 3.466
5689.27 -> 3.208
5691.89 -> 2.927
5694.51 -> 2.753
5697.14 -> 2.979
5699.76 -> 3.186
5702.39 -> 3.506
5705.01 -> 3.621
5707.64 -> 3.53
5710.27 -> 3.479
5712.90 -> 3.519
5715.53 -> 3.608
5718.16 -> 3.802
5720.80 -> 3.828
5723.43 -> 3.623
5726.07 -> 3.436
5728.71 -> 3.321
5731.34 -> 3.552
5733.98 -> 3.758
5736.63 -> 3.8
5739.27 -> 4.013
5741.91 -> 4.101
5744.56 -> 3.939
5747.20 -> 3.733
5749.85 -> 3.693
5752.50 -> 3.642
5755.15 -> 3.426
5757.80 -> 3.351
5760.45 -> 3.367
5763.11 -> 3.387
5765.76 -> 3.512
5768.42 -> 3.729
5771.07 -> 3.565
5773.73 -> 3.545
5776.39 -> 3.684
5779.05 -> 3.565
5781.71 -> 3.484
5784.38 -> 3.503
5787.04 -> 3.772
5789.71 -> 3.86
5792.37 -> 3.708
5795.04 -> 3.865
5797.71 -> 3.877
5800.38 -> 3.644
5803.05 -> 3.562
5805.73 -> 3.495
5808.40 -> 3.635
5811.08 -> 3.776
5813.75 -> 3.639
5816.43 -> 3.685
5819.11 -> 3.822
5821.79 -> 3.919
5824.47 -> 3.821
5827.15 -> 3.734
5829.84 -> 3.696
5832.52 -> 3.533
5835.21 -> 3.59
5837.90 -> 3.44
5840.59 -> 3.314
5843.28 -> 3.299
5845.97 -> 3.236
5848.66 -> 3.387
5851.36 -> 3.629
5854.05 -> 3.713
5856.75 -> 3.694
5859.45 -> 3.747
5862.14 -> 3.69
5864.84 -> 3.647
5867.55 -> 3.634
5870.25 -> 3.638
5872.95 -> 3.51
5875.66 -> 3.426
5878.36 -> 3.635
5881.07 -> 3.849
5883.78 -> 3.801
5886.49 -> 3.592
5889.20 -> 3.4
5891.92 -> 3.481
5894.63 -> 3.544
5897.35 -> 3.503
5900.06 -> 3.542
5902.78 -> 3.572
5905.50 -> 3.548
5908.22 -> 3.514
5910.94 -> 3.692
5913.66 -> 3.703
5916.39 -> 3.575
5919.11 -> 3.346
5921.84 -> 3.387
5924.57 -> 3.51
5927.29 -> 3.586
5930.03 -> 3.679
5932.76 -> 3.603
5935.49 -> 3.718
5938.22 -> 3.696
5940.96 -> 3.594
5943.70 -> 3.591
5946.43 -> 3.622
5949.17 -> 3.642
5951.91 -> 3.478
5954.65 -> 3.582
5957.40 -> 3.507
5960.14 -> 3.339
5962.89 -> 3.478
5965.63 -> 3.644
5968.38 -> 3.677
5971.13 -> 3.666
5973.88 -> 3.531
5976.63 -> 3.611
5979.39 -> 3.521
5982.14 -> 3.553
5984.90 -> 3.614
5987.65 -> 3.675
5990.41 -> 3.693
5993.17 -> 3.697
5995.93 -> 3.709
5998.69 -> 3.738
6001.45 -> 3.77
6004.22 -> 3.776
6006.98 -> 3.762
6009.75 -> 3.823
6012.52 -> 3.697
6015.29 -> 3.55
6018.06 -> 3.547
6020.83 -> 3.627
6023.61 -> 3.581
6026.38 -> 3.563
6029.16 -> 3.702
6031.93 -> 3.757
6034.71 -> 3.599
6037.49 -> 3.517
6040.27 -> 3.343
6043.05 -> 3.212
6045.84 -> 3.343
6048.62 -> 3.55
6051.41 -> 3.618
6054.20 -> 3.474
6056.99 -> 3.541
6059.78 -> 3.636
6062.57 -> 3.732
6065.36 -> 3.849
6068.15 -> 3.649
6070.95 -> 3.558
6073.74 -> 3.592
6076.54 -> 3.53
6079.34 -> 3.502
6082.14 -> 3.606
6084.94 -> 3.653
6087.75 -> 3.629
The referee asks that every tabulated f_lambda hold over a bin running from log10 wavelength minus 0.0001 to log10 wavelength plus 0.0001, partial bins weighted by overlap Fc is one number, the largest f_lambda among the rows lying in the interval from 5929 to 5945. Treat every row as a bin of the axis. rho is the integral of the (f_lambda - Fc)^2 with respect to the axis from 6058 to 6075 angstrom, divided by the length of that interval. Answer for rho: 0.012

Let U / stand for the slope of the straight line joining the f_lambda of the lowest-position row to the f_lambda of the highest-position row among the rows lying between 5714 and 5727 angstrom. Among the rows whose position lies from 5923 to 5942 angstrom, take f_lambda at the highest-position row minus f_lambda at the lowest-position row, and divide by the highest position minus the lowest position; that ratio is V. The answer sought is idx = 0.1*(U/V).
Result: -0.32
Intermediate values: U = -0.02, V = 0.005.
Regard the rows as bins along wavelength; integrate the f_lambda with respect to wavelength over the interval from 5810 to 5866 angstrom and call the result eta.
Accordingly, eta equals 203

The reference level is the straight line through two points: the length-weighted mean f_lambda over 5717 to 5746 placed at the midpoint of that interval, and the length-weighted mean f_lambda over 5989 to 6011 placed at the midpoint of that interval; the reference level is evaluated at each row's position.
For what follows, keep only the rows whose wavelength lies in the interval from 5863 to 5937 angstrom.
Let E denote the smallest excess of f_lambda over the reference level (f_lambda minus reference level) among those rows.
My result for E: -0.399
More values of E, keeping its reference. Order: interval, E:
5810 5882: -0.508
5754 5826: -0.392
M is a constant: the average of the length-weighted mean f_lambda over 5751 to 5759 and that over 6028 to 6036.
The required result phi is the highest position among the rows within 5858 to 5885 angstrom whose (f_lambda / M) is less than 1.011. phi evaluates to 5875.66 angstrom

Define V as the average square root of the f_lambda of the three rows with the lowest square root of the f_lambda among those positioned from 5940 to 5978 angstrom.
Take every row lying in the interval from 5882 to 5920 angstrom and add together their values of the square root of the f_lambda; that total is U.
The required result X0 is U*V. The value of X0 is 48.9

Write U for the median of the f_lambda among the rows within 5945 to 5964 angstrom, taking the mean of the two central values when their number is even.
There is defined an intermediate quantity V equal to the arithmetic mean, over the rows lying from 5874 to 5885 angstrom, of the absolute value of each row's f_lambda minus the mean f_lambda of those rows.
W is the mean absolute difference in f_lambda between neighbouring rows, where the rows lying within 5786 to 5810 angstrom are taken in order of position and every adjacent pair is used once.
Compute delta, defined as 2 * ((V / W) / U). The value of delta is 0.72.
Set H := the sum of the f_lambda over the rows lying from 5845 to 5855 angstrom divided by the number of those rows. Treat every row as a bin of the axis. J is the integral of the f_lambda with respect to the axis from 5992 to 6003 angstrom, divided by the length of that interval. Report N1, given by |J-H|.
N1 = 0.24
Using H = 3.49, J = 3.73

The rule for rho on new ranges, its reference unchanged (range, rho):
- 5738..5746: 0.093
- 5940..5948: 0.013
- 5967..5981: 0.018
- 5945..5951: 0.011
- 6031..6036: 0.008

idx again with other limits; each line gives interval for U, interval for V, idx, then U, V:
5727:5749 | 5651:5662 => 0.08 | 0.02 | 0.026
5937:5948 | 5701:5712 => 0.26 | -0.01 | -0.003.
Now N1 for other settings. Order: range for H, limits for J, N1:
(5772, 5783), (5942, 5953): 0.02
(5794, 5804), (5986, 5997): 0.04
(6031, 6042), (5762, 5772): 0.00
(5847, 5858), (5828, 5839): 0.03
